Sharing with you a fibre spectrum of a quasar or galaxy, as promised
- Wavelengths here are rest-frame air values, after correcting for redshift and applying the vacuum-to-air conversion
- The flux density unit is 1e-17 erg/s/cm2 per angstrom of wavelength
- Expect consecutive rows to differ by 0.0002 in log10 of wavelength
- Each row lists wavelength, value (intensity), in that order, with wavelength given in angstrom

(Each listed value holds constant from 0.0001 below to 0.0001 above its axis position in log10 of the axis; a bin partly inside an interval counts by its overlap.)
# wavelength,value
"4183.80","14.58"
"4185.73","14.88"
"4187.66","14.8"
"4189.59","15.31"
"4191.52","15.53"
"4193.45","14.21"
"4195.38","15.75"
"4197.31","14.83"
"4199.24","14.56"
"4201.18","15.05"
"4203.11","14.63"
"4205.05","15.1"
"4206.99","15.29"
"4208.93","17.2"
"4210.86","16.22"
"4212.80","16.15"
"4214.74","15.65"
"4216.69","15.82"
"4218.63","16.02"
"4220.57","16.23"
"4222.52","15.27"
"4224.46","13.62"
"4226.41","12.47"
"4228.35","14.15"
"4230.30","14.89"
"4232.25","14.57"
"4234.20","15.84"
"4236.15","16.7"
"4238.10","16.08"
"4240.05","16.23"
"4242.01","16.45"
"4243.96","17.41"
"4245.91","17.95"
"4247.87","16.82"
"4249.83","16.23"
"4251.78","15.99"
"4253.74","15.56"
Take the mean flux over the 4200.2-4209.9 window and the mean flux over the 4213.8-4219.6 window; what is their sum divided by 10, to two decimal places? 3.13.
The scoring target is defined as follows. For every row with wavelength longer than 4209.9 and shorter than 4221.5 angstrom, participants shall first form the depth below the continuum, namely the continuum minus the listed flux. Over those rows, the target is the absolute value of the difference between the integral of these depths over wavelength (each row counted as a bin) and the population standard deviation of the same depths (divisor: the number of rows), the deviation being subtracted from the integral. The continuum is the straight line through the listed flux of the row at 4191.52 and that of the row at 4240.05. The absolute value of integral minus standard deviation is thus 1.8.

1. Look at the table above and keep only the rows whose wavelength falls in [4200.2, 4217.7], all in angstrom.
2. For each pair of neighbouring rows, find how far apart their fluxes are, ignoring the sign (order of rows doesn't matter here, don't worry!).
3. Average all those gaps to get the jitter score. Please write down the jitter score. 0.59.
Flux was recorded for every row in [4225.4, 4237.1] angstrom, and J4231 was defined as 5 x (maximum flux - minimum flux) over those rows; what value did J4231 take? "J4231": 21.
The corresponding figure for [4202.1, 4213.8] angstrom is 13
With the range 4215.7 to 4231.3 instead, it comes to 19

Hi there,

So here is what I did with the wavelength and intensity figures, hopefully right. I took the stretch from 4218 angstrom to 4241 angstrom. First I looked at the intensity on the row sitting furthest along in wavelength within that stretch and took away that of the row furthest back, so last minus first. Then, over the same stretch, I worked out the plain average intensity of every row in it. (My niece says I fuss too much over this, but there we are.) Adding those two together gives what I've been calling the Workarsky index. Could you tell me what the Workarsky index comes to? 15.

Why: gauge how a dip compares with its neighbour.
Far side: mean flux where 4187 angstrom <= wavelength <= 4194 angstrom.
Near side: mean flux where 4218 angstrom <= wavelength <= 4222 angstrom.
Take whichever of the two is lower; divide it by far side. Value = 1.00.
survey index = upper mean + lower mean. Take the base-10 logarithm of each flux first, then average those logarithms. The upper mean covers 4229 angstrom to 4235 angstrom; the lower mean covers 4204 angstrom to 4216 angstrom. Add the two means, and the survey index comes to 2.38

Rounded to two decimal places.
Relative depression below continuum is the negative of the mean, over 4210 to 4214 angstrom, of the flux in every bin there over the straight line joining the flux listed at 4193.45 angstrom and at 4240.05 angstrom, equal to -1.08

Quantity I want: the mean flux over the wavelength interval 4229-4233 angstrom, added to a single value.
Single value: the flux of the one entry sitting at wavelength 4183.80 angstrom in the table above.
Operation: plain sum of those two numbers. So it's 29.3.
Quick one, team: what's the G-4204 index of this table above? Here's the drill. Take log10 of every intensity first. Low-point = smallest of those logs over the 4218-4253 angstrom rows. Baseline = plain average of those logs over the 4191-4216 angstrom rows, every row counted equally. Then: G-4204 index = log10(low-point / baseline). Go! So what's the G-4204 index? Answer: -0.035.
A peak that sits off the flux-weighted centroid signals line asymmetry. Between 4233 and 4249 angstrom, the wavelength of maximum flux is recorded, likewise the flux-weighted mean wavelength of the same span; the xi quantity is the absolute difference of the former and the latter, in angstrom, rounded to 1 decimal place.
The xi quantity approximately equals 4.8 angstrom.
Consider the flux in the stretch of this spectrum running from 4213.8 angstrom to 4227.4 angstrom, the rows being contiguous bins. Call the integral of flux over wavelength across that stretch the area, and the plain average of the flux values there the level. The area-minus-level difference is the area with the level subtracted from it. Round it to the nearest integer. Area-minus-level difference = 189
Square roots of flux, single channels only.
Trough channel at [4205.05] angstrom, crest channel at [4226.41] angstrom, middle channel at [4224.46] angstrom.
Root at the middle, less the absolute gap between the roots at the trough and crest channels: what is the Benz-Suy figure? 3.34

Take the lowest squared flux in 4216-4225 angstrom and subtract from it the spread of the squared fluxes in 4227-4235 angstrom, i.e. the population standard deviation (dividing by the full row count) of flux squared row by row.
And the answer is 167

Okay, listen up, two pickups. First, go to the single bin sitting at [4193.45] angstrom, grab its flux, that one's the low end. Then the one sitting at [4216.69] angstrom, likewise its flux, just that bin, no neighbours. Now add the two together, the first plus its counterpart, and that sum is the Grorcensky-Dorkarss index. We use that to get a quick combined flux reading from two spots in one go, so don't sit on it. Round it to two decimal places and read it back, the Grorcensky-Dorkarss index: 30.03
